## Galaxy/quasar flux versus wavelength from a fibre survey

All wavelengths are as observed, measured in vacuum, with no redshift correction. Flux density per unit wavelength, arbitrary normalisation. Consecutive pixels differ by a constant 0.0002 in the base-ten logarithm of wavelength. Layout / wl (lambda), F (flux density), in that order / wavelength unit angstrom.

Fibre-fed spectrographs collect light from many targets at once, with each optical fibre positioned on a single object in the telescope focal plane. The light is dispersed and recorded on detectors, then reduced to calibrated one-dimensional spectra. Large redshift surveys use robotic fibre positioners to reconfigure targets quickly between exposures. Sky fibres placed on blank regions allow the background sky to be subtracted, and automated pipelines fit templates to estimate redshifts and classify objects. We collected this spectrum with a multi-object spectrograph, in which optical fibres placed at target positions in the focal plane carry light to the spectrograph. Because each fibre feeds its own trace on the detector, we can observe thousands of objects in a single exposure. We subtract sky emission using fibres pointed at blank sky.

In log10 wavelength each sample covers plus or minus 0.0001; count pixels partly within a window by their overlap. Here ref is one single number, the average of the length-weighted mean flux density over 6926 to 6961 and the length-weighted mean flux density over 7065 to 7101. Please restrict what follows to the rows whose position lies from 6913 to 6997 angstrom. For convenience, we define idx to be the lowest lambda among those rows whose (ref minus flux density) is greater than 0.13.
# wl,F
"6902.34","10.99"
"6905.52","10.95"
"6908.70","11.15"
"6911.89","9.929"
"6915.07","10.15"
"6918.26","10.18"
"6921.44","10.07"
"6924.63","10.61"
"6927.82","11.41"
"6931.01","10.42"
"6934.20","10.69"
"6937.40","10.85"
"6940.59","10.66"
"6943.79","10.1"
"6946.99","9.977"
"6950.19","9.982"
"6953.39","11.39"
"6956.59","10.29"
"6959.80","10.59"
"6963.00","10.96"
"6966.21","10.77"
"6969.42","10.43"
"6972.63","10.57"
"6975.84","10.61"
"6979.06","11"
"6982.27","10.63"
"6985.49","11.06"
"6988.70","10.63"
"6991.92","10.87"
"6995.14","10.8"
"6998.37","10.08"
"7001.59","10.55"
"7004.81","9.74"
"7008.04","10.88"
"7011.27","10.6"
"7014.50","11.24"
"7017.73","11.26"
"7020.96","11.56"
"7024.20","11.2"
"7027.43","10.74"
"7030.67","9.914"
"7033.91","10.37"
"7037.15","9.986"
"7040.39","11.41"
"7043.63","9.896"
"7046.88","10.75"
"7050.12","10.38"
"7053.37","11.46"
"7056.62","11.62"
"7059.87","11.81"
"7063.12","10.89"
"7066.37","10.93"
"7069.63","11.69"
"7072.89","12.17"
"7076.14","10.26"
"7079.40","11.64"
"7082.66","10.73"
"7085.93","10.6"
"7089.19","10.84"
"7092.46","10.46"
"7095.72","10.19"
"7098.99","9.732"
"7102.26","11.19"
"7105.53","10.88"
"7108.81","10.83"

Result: 6915.07 angstrom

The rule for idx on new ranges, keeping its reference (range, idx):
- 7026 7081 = 7030.67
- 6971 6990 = 6972.63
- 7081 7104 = 7092.46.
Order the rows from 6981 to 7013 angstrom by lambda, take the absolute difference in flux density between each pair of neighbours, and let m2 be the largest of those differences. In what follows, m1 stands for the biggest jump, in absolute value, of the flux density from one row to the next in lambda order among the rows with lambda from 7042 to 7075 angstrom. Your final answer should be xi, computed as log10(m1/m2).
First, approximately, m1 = 1.1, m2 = 1.14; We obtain -0.02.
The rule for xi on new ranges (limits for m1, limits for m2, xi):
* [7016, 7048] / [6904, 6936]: 0.09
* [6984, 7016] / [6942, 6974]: -0.09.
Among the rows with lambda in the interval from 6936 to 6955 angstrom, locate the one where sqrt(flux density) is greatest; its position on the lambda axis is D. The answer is 6953.39 angstrom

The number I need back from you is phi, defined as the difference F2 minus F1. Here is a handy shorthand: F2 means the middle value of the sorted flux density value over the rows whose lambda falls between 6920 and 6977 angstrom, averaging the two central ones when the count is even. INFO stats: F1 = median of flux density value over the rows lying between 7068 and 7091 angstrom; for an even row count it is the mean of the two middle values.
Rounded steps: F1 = 10.8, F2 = 10.60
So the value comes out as -0.2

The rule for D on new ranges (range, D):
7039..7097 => 7072.89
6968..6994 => 6985.49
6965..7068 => 7059.87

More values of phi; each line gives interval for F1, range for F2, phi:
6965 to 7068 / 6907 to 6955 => -0.3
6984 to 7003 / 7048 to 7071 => 0.7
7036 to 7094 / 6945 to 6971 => -0.4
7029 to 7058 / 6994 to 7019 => 0.3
